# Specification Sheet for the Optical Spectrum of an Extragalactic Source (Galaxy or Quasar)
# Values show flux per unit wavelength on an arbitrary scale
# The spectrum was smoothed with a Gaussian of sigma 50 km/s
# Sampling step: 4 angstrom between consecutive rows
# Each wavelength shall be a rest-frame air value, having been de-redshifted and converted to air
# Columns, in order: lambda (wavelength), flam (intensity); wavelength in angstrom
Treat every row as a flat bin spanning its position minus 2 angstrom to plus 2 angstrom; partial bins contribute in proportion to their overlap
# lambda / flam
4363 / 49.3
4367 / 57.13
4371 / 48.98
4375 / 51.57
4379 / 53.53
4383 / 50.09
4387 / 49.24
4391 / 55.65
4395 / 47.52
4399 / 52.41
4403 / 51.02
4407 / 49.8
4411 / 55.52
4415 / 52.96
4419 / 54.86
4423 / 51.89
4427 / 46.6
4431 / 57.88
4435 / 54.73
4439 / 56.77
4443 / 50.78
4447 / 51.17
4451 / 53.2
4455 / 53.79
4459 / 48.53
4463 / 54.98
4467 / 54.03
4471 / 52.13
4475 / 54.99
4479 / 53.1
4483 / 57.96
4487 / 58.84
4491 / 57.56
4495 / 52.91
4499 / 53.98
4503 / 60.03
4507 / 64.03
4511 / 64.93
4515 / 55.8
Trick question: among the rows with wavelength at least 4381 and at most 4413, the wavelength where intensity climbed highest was 4391 angstrom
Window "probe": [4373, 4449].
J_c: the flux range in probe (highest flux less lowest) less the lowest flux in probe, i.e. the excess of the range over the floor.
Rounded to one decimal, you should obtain -35.3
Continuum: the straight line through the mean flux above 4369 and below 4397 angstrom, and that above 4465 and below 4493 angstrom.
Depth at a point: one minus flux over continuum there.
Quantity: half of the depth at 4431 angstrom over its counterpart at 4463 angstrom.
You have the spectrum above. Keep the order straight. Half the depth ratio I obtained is 10.5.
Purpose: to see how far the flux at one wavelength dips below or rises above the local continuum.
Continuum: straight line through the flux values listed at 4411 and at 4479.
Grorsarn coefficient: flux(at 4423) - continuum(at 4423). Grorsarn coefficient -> -3.2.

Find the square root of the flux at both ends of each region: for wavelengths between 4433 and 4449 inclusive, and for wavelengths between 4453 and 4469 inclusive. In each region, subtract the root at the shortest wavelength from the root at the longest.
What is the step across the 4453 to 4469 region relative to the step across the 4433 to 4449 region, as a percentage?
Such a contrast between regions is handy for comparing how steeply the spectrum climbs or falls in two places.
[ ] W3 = -7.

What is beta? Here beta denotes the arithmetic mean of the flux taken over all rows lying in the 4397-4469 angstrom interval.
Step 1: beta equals 52.8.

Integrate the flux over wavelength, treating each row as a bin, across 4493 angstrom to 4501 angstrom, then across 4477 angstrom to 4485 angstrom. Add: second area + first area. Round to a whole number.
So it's 872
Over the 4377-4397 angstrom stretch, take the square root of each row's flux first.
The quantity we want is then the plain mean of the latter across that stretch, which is 7.15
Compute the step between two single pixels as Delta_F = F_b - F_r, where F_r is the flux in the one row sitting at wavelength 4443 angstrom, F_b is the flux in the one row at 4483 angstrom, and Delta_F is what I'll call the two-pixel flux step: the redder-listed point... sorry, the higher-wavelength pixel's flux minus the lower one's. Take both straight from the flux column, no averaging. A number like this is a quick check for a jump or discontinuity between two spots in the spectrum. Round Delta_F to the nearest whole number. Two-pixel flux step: 7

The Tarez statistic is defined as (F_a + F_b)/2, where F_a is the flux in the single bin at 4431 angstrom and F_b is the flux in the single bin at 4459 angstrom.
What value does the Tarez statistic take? 53.2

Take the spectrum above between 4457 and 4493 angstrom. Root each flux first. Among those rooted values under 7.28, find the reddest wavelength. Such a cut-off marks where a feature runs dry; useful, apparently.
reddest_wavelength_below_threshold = 4471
